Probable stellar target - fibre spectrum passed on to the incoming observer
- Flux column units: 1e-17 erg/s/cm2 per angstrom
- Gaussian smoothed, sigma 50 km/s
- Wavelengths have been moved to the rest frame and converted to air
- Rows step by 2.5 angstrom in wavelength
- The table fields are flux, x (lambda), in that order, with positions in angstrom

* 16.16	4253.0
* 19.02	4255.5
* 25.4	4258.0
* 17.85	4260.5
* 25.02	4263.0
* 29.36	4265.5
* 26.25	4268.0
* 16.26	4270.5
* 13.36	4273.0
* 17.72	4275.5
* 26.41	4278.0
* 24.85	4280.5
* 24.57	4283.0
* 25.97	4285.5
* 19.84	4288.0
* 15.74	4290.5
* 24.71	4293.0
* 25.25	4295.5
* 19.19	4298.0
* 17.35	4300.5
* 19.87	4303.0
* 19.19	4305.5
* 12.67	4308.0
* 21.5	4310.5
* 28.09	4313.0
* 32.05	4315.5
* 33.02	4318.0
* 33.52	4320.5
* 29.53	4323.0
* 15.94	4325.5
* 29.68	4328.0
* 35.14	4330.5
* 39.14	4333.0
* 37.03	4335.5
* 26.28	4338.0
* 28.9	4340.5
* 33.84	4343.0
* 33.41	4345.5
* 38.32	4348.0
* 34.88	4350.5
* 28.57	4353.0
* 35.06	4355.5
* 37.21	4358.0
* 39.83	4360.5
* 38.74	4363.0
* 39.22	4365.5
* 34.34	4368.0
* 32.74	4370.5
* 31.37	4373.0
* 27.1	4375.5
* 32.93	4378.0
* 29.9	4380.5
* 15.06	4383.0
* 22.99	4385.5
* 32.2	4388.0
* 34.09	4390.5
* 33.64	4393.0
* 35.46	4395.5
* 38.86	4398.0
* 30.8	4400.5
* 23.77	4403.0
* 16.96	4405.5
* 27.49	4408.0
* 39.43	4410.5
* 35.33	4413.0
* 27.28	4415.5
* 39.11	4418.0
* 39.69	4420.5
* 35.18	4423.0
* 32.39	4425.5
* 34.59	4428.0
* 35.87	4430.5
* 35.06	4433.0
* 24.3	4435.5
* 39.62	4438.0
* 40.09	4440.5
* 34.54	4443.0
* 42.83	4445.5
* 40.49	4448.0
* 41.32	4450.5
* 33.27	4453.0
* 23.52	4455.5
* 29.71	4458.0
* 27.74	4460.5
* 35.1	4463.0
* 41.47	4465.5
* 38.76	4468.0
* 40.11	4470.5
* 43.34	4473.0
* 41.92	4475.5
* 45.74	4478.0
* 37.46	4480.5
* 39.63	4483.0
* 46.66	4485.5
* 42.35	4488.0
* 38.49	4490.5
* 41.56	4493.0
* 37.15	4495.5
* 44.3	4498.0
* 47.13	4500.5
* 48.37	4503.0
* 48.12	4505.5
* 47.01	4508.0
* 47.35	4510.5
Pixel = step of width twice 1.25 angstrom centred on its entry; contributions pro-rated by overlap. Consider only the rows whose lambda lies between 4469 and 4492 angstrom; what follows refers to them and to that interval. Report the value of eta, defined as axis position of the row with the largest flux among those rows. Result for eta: 4485.5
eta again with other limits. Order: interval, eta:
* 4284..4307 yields 4285.5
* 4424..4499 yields 4485.5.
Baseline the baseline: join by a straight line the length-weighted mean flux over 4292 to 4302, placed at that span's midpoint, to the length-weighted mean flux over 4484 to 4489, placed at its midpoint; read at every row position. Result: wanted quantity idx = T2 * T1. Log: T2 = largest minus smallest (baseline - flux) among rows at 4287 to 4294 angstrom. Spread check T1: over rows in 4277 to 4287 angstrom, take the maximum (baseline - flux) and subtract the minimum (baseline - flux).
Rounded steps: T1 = 2.4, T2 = 8.7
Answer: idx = 21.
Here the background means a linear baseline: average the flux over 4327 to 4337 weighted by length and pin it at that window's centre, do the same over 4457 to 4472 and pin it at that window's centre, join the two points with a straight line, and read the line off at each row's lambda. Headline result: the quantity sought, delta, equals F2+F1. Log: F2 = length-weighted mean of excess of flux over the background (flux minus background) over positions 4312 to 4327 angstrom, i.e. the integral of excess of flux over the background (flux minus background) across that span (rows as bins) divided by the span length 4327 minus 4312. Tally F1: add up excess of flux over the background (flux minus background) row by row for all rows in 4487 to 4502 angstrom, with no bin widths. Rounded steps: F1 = 36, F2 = -6.4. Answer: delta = 30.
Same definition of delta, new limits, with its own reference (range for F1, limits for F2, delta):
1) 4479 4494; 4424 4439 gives 29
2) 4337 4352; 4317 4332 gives -21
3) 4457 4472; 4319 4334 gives -6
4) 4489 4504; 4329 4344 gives 40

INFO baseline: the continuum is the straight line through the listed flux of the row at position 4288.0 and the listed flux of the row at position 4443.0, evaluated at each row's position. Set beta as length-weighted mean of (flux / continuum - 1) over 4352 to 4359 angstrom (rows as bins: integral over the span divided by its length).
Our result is 0.3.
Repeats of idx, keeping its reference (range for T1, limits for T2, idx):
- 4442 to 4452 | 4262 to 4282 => 135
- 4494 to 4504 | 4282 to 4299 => 112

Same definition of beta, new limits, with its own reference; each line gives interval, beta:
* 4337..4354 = 0.3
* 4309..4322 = 0.3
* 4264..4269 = 0.6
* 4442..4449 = 0.1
